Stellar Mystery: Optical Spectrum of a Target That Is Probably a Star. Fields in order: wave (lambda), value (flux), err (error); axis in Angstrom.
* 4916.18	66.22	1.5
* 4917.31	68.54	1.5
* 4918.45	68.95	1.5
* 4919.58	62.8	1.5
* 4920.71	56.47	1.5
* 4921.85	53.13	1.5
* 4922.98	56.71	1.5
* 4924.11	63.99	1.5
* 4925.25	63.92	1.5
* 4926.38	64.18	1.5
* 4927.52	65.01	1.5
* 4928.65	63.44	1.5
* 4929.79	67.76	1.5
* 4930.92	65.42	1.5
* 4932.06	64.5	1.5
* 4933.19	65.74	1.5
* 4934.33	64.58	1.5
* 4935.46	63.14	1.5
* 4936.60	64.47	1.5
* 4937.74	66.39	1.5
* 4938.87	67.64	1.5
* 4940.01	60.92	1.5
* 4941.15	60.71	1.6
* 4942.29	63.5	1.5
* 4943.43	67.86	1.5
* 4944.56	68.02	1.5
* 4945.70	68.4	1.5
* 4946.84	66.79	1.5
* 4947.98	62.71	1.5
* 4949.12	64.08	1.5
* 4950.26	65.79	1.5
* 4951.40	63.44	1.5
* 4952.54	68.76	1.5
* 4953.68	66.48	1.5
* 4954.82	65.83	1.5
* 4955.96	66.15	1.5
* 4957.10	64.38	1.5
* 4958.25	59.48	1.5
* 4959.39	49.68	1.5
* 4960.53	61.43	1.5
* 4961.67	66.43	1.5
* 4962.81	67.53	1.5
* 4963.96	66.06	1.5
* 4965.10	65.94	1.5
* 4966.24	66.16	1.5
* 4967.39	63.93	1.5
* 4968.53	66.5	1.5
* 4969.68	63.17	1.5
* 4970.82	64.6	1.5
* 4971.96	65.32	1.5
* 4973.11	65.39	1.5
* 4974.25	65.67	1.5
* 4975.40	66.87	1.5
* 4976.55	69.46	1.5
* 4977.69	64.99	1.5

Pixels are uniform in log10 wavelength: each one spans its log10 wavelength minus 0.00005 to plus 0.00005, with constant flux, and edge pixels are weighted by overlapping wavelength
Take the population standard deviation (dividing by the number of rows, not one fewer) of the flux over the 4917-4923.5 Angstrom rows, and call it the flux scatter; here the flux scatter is 6.1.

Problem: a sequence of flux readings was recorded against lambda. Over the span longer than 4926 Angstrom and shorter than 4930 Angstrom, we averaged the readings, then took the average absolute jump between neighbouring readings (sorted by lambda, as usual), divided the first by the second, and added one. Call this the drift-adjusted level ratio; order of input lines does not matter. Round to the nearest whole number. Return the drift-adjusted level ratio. 30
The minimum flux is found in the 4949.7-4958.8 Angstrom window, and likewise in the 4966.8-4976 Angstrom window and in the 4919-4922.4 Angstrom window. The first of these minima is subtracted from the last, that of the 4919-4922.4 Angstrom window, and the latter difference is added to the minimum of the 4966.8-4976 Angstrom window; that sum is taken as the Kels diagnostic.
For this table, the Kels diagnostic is 57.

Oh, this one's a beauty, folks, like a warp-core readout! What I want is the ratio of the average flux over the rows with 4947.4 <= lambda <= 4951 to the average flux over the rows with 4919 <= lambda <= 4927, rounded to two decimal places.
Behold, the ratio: 1.07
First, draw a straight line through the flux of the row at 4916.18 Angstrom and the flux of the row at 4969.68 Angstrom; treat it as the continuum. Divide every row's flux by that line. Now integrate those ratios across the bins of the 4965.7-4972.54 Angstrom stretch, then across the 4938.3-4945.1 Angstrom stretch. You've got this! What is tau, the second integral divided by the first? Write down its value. 0.97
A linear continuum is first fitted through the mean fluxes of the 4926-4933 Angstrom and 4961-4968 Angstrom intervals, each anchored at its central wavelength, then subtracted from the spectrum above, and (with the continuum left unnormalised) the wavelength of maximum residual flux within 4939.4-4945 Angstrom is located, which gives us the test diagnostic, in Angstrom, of 4944.56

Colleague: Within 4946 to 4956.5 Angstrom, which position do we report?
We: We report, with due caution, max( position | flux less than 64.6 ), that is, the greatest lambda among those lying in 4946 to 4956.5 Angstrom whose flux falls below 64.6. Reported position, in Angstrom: 4951.40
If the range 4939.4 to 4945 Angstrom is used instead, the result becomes 4942.29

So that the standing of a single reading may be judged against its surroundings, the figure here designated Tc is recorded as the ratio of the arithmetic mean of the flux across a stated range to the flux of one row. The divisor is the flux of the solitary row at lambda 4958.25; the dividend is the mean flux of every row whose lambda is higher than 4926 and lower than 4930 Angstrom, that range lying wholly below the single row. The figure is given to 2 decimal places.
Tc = 1.09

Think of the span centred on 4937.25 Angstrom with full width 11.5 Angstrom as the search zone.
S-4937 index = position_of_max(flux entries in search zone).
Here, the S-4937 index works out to 4938.87 Angstrom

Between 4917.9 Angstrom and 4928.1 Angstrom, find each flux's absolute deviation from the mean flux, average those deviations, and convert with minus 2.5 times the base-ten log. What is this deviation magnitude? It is -1.5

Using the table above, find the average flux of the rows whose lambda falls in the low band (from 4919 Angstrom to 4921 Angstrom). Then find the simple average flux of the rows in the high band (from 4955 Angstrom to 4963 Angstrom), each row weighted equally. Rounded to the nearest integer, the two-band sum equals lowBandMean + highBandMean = 122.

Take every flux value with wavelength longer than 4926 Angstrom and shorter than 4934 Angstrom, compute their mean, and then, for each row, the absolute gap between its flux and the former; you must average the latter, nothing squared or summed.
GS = 1.0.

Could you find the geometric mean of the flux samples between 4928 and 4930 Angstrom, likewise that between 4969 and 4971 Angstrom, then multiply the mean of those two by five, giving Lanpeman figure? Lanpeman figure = 324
